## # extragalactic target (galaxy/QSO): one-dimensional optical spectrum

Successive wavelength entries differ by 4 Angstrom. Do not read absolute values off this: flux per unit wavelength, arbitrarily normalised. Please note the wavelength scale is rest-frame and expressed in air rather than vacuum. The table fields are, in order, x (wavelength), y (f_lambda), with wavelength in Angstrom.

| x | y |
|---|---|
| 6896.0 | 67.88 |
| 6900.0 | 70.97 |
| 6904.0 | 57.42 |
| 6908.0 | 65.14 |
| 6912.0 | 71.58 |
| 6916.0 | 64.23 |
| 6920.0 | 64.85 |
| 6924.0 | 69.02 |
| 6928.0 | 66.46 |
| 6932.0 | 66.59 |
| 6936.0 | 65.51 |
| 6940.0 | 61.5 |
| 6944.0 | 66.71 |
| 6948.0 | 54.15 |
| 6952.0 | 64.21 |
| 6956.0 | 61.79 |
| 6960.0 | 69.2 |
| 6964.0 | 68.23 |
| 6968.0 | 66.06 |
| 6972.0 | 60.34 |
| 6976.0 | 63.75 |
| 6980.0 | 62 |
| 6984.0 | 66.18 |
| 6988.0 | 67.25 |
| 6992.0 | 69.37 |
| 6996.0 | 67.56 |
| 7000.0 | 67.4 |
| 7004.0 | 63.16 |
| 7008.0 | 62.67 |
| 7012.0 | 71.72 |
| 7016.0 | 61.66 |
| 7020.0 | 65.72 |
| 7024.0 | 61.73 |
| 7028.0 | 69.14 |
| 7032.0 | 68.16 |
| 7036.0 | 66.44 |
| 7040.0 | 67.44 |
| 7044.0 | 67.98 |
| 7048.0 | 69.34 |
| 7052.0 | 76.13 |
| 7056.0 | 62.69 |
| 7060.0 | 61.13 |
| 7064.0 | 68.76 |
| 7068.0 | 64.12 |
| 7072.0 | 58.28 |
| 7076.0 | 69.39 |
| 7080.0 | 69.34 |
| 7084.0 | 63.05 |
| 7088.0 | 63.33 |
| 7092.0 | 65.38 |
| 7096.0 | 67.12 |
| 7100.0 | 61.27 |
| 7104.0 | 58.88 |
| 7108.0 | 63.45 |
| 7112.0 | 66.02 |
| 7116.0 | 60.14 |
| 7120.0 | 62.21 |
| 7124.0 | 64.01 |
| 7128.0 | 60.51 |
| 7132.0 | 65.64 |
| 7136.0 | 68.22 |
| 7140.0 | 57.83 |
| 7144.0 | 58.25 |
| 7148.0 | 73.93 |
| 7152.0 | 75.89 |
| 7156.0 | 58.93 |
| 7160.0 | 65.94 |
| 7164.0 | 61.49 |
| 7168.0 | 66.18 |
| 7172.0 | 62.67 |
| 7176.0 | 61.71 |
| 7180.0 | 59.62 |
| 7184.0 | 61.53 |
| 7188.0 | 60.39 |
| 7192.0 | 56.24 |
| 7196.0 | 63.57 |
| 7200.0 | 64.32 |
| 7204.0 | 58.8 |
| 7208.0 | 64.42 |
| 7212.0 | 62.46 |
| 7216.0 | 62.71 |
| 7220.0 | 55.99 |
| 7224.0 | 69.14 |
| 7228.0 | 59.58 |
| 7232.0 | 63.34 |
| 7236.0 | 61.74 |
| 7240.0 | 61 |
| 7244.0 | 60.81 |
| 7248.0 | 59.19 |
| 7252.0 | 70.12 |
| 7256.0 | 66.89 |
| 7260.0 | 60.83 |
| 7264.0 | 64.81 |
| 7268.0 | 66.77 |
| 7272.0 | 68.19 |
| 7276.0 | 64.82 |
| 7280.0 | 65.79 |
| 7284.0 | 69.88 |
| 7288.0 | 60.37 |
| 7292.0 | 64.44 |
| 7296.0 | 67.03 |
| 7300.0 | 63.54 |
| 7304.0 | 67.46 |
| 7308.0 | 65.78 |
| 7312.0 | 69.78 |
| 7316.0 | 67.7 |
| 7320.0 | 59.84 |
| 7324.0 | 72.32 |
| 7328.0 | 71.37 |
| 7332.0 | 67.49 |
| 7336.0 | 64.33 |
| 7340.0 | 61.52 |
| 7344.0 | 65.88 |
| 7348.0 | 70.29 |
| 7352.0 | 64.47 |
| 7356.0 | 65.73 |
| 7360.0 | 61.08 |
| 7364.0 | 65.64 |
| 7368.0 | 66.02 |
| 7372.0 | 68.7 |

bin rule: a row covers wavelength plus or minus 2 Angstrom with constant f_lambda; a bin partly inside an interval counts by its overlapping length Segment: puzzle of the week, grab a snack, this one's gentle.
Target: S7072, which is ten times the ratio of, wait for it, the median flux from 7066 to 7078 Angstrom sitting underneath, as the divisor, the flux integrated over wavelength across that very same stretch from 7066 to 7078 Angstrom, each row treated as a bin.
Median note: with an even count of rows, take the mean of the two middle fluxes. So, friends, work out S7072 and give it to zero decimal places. 120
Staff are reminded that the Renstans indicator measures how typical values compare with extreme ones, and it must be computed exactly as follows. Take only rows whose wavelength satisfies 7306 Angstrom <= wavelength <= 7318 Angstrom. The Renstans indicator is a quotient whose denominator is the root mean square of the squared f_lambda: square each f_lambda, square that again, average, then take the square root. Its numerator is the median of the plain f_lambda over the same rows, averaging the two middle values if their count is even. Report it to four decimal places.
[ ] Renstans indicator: 0.0147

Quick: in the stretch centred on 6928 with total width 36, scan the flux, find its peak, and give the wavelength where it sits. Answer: 6912.0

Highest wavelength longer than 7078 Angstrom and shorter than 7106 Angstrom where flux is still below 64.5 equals 7104.0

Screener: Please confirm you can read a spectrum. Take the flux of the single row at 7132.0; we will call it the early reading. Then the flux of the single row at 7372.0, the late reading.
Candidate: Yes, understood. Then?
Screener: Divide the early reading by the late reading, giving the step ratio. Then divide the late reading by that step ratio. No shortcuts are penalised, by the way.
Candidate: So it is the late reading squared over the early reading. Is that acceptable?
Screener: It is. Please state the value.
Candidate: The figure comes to 71.9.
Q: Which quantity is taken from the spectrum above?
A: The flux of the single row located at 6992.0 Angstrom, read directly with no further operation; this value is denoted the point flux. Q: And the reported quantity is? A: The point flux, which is 69.37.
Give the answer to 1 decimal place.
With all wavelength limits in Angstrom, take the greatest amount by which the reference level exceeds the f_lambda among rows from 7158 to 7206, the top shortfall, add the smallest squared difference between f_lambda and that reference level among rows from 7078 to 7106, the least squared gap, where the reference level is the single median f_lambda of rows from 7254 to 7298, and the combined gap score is 9.7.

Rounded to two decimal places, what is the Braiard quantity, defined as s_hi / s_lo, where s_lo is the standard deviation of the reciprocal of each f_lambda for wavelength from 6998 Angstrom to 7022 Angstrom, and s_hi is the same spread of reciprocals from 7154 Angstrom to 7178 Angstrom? 0.84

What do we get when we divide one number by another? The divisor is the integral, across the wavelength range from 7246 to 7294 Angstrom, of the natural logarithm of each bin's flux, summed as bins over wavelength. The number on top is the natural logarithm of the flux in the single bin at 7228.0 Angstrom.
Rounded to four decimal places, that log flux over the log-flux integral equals 0.0204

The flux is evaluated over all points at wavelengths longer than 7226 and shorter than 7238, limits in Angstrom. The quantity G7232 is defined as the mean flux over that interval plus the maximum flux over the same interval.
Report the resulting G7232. 124.9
